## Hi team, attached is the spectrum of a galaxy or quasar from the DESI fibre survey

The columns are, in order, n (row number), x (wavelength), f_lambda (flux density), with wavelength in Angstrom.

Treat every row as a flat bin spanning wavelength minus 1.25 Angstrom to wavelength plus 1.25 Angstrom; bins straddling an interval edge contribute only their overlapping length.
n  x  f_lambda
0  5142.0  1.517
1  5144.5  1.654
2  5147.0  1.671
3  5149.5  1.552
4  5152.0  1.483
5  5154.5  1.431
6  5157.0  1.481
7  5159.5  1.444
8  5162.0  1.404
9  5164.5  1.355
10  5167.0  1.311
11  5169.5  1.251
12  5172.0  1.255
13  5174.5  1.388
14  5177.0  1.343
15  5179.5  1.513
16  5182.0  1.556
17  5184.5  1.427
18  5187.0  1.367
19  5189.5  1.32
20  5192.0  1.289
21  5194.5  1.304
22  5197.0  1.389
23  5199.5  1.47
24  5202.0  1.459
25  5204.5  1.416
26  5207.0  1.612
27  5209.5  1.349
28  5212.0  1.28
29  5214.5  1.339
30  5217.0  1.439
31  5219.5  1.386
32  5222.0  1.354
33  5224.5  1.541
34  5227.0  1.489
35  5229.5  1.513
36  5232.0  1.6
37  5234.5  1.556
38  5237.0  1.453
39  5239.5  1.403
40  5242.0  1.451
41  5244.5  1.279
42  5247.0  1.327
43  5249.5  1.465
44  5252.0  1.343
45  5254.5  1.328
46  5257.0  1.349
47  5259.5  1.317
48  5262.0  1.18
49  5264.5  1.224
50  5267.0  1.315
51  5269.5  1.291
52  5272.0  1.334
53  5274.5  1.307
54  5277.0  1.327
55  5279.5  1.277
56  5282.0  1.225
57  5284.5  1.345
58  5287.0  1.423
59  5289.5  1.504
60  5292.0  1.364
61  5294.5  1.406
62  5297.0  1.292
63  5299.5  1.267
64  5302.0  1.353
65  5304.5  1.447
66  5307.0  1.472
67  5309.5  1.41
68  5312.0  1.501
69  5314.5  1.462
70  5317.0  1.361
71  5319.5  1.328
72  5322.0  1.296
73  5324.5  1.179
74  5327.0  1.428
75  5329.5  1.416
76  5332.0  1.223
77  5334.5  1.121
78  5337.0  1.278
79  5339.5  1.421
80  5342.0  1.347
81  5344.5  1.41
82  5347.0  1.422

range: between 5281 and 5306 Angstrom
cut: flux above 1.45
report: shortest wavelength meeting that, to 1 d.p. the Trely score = 5289.5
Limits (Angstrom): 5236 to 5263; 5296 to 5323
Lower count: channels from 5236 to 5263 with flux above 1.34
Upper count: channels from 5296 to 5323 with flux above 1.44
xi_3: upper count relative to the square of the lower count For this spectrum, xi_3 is 0.11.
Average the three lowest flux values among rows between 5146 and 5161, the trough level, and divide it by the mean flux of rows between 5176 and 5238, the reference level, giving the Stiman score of 1.015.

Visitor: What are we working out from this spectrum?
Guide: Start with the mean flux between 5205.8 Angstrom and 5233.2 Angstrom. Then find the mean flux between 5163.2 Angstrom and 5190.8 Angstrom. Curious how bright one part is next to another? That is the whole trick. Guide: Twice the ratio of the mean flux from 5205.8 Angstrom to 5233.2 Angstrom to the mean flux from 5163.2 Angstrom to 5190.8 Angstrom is 2.11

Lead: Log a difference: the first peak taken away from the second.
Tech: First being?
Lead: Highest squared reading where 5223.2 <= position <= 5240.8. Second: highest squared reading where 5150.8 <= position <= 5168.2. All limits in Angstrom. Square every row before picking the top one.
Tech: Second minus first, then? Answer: -0.36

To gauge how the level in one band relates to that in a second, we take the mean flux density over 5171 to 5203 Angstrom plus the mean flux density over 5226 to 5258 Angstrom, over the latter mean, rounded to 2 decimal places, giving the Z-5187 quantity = 1.97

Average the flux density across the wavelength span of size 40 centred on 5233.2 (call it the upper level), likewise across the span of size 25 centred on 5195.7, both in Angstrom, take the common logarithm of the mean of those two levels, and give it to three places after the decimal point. 0.152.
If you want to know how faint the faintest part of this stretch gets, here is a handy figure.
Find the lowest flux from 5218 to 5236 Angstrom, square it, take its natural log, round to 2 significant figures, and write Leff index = 0.61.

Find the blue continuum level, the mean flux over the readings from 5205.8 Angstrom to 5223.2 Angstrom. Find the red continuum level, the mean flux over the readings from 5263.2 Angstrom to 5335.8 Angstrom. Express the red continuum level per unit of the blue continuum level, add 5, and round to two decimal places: 5.96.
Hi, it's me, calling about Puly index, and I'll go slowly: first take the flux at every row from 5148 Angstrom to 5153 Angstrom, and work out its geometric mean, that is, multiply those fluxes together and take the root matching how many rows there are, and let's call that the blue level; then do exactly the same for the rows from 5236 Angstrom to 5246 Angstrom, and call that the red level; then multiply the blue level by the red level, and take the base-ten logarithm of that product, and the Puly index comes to 0.325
